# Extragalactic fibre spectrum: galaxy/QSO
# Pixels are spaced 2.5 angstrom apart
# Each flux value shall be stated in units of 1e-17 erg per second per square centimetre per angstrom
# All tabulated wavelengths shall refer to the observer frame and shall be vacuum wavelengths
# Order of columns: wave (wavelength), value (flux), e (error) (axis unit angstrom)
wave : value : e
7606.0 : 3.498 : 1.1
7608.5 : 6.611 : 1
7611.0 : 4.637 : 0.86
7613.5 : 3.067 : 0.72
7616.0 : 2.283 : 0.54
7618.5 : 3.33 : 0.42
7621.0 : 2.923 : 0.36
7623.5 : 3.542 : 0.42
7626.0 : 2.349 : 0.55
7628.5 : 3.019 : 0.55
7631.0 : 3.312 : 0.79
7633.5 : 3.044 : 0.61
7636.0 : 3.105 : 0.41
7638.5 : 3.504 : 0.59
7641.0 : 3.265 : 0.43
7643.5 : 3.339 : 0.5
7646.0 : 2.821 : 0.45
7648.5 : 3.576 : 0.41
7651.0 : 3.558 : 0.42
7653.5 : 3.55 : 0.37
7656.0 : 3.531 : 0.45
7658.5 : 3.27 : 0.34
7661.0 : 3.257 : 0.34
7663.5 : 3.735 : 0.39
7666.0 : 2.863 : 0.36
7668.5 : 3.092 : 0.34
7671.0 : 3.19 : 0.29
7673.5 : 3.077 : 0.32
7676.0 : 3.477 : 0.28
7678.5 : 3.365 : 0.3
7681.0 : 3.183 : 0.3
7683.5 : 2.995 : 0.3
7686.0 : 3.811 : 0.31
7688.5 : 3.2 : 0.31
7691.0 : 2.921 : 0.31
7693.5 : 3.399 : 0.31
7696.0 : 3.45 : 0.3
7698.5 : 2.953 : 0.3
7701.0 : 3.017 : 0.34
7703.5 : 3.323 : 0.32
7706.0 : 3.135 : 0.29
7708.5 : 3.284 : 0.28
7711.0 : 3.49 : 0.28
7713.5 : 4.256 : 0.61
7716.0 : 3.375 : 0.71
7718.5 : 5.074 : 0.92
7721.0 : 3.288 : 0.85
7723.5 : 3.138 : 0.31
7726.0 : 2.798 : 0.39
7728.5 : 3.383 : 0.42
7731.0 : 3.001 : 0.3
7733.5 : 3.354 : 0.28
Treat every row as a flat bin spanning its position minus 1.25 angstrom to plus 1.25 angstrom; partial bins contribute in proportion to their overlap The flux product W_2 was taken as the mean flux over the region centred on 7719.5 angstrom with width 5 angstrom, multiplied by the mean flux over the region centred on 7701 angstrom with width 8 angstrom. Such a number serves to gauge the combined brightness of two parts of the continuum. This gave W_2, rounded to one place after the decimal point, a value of 13.0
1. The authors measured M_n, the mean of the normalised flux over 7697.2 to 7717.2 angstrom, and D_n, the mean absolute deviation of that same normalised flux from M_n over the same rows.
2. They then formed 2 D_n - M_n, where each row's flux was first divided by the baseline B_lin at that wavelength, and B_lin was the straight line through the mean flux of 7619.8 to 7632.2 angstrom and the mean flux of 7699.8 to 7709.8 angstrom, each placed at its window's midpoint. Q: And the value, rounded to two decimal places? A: -0.89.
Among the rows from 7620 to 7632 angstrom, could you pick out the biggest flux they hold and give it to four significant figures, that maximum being 3.542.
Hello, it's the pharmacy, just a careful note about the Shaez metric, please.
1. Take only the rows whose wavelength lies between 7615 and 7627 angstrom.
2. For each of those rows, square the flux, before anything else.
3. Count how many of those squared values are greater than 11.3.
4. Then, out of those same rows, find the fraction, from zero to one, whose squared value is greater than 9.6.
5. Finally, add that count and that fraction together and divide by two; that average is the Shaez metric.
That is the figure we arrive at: 0.70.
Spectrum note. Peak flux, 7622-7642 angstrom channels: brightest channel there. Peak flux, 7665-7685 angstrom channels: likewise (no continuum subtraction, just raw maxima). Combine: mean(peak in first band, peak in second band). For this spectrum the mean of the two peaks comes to 3.51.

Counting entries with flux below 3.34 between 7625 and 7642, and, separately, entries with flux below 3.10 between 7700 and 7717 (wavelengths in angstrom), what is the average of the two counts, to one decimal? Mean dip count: 3.5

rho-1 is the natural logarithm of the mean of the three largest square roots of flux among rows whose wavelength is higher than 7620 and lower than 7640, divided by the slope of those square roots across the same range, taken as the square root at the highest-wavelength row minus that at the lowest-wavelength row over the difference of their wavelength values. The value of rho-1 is 5.3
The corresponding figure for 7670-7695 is 6.6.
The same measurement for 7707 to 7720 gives 3.8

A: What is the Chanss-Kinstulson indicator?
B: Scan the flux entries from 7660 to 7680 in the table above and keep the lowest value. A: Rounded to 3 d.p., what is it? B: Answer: 2.863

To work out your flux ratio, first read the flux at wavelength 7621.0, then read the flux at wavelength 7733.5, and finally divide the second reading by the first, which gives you 1.15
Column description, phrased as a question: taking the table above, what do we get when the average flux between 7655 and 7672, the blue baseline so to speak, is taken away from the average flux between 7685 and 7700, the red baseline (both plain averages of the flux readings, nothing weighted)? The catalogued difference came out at 0.0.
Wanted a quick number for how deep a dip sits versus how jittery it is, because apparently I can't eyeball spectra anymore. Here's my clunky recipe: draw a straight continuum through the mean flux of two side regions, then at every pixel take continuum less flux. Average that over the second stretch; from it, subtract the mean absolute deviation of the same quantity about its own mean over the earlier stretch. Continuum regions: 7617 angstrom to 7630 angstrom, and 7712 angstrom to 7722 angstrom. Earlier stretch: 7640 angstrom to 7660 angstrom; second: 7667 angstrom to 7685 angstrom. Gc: 0.20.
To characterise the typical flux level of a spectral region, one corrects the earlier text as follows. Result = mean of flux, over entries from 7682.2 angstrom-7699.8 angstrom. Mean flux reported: 3.25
